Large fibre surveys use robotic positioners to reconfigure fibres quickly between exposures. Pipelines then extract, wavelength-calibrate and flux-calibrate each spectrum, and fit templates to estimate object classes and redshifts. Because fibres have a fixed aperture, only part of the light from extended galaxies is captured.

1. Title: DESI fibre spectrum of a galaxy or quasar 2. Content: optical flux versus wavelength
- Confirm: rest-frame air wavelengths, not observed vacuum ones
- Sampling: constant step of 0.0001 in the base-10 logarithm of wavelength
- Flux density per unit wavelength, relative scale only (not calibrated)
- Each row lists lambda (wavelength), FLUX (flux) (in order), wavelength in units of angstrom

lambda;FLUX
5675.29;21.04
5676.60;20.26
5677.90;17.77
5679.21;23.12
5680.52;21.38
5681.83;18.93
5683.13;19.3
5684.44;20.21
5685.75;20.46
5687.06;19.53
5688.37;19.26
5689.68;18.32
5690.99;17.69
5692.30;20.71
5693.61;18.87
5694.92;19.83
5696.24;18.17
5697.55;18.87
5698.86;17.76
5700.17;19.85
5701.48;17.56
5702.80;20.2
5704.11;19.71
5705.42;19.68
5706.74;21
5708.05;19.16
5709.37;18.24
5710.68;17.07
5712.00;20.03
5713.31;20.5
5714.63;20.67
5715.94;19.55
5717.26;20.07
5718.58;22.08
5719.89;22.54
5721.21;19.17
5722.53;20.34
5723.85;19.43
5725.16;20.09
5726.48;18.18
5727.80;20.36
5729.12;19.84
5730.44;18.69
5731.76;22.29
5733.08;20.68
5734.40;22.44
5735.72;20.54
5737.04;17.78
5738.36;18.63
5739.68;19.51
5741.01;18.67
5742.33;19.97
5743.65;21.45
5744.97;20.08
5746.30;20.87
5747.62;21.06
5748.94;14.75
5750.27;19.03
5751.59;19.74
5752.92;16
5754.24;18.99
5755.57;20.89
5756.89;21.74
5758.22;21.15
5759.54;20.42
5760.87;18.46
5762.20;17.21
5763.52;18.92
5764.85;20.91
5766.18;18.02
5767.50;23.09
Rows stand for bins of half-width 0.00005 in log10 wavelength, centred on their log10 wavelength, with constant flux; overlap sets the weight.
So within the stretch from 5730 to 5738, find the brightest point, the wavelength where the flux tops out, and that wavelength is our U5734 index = 5734.40 angstrom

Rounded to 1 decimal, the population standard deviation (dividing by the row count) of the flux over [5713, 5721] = 1.1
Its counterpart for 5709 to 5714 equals 1.4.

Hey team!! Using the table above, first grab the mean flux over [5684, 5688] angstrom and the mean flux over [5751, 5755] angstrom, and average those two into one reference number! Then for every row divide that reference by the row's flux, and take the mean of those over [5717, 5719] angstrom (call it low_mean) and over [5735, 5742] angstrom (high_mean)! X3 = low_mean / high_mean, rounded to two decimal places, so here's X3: 0.90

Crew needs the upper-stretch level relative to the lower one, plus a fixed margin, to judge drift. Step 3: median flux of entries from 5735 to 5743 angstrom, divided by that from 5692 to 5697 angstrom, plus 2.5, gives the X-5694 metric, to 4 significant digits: 3.487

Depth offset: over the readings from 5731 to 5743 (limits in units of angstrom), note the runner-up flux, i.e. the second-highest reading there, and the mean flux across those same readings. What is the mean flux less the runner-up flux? -2.2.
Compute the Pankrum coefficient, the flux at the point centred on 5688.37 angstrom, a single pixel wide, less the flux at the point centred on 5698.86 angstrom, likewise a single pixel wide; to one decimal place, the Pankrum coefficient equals 1.5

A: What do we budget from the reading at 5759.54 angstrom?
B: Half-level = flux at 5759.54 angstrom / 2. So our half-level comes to 10.2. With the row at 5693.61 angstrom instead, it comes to 9.4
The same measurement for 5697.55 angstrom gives 9.4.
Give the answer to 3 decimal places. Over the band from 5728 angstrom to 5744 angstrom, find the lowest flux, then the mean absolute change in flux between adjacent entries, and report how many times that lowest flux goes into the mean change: 0.093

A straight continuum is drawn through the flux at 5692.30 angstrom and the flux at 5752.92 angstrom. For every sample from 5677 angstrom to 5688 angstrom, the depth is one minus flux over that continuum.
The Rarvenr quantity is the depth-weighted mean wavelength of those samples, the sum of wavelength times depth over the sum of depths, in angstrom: 5682.3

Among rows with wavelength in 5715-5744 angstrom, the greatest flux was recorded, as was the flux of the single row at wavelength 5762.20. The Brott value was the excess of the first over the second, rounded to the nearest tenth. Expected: 5.3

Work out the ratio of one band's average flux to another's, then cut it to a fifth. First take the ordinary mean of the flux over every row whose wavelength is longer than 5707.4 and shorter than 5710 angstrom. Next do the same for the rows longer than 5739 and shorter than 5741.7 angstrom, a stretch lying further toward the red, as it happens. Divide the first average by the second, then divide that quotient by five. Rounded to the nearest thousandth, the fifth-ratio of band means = 0.196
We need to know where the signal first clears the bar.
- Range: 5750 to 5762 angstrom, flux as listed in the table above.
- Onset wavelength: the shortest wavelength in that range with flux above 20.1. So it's 5755.57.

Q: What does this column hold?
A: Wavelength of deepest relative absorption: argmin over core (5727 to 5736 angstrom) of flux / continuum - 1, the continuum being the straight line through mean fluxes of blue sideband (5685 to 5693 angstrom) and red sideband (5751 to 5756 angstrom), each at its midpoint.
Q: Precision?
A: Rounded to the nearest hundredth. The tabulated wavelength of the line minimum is 5730.44 angstrom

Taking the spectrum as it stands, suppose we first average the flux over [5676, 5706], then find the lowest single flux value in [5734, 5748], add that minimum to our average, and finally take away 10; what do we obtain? 27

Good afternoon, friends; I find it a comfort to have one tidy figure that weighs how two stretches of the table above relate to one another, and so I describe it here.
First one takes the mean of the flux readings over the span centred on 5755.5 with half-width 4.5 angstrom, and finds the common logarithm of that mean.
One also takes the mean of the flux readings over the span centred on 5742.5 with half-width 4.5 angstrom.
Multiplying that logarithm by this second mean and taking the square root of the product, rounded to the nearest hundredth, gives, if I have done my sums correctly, 5.08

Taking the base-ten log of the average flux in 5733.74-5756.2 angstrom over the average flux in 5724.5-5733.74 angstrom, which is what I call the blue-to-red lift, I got -0.013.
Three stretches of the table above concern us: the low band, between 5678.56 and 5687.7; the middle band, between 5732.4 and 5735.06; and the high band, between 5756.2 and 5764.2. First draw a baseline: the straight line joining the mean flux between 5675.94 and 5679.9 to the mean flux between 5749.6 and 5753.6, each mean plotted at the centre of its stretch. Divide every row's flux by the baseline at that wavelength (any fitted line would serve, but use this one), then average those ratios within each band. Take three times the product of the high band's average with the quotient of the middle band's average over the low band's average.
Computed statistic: 3.7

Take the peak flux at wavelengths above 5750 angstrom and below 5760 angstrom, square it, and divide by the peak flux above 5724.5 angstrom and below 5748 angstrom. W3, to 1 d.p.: 21.1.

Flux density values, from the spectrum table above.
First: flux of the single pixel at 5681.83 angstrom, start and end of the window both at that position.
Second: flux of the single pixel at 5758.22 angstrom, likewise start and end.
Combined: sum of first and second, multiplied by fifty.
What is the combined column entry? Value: 2004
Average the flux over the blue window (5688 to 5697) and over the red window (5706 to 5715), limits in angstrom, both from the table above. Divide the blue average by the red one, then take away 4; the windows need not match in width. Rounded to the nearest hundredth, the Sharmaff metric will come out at -3.03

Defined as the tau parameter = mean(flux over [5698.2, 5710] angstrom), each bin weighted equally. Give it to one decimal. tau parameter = 19.2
